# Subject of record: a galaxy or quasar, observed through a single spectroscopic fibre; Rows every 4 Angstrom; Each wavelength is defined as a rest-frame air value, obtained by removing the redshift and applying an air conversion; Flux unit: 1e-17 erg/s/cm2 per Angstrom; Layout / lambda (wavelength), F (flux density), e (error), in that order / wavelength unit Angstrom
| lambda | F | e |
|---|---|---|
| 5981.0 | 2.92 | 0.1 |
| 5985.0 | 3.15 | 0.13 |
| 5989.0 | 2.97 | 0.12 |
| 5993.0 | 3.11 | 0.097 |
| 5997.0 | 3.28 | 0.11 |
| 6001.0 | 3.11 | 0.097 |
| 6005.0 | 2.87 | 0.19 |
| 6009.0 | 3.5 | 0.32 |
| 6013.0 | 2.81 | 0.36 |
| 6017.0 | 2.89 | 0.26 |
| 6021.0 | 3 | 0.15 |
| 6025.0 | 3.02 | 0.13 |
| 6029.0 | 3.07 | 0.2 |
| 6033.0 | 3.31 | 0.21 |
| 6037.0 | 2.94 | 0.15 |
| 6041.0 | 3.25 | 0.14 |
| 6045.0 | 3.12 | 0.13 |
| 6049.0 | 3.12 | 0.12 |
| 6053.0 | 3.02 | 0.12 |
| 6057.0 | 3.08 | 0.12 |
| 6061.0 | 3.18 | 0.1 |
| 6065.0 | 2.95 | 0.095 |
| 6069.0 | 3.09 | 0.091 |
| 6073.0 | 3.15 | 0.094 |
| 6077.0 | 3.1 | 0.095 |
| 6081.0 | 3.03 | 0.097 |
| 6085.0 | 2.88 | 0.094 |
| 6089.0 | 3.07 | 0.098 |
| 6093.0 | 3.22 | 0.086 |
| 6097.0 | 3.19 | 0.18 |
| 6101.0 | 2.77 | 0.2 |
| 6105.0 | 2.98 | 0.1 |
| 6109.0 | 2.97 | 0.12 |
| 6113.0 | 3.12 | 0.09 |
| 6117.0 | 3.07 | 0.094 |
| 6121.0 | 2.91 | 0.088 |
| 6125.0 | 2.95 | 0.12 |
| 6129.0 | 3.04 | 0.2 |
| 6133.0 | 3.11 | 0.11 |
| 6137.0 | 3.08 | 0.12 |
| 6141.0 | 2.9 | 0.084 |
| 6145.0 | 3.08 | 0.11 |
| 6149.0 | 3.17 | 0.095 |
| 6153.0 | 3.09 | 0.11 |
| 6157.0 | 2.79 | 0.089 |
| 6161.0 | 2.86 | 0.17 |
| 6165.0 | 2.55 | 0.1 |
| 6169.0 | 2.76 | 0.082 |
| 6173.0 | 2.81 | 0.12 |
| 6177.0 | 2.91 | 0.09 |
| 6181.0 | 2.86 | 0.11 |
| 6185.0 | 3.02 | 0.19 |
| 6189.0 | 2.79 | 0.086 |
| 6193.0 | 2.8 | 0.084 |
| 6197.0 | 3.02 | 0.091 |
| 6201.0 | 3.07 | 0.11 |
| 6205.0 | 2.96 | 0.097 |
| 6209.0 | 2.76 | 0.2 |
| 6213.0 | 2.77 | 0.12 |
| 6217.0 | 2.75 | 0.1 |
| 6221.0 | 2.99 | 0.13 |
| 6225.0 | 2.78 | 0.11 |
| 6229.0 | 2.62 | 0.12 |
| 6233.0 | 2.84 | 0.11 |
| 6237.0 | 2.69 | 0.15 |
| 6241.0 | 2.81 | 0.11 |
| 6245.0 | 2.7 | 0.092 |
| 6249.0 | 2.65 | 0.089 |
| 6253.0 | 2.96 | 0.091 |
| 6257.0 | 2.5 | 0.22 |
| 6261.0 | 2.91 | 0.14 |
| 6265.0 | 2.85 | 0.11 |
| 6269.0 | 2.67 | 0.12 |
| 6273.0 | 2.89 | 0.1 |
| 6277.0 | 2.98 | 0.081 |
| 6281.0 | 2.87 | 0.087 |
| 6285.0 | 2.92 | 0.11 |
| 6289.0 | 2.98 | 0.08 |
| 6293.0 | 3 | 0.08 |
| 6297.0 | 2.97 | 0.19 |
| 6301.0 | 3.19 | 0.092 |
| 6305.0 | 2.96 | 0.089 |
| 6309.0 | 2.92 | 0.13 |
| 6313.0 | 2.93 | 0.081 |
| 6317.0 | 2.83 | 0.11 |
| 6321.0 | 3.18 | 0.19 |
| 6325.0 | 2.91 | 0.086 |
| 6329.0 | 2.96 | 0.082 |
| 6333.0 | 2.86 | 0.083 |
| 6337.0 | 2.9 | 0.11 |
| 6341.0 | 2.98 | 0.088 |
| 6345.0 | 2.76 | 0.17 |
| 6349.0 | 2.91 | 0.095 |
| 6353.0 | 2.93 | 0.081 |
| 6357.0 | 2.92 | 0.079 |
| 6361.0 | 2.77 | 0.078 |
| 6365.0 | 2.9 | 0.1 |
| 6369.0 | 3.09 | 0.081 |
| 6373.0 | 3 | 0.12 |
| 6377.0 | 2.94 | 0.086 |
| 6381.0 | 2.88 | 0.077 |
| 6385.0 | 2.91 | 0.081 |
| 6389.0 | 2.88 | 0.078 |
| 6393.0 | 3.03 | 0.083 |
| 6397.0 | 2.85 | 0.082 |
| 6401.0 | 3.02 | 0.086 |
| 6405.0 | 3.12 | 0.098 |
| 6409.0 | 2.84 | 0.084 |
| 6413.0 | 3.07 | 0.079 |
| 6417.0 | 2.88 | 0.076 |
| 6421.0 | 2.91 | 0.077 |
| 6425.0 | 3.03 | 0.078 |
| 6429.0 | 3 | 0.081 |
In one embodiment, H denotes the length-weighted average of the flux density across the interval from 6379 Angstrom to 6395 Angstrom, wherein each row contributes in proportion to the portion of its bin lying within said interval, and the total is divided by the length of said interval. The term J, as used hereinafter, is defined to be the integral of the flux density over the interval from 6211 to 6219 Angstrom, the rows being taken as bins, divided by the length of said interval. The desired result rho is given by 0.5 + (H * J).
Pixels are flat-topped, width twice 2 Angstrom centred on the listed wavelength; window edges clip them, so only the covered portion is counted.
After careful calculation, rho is 8.57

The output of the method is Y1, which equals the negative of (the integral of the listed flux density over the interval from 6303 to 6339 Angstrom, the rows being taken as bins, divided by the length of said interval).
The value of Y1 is -2.94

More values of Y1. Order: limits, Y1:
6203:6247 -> -2.79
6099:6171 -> -2.96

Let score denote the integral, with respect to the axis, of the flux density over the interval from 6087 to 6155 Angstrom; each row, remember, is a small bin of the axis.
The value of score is 207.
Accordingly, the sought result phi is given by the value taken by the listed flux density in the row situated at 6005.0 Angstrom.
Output 2.87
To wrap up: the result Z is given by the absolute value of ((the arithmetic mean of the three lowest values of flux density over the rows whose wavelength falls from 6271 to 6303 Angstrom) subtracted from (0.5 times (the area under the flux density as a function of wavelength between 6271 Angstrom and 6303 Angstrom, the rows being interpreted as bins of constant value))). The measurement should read 45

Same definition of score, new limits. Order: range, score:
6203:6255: 145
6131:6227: 279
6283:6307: 72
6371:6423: 153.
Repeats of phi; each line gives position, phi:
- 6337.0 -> 2.9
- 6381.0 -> 2.88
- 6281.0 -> 2.87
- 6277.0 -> 2.98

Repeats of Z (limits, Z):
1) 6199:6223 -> 32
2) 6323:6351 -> 38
